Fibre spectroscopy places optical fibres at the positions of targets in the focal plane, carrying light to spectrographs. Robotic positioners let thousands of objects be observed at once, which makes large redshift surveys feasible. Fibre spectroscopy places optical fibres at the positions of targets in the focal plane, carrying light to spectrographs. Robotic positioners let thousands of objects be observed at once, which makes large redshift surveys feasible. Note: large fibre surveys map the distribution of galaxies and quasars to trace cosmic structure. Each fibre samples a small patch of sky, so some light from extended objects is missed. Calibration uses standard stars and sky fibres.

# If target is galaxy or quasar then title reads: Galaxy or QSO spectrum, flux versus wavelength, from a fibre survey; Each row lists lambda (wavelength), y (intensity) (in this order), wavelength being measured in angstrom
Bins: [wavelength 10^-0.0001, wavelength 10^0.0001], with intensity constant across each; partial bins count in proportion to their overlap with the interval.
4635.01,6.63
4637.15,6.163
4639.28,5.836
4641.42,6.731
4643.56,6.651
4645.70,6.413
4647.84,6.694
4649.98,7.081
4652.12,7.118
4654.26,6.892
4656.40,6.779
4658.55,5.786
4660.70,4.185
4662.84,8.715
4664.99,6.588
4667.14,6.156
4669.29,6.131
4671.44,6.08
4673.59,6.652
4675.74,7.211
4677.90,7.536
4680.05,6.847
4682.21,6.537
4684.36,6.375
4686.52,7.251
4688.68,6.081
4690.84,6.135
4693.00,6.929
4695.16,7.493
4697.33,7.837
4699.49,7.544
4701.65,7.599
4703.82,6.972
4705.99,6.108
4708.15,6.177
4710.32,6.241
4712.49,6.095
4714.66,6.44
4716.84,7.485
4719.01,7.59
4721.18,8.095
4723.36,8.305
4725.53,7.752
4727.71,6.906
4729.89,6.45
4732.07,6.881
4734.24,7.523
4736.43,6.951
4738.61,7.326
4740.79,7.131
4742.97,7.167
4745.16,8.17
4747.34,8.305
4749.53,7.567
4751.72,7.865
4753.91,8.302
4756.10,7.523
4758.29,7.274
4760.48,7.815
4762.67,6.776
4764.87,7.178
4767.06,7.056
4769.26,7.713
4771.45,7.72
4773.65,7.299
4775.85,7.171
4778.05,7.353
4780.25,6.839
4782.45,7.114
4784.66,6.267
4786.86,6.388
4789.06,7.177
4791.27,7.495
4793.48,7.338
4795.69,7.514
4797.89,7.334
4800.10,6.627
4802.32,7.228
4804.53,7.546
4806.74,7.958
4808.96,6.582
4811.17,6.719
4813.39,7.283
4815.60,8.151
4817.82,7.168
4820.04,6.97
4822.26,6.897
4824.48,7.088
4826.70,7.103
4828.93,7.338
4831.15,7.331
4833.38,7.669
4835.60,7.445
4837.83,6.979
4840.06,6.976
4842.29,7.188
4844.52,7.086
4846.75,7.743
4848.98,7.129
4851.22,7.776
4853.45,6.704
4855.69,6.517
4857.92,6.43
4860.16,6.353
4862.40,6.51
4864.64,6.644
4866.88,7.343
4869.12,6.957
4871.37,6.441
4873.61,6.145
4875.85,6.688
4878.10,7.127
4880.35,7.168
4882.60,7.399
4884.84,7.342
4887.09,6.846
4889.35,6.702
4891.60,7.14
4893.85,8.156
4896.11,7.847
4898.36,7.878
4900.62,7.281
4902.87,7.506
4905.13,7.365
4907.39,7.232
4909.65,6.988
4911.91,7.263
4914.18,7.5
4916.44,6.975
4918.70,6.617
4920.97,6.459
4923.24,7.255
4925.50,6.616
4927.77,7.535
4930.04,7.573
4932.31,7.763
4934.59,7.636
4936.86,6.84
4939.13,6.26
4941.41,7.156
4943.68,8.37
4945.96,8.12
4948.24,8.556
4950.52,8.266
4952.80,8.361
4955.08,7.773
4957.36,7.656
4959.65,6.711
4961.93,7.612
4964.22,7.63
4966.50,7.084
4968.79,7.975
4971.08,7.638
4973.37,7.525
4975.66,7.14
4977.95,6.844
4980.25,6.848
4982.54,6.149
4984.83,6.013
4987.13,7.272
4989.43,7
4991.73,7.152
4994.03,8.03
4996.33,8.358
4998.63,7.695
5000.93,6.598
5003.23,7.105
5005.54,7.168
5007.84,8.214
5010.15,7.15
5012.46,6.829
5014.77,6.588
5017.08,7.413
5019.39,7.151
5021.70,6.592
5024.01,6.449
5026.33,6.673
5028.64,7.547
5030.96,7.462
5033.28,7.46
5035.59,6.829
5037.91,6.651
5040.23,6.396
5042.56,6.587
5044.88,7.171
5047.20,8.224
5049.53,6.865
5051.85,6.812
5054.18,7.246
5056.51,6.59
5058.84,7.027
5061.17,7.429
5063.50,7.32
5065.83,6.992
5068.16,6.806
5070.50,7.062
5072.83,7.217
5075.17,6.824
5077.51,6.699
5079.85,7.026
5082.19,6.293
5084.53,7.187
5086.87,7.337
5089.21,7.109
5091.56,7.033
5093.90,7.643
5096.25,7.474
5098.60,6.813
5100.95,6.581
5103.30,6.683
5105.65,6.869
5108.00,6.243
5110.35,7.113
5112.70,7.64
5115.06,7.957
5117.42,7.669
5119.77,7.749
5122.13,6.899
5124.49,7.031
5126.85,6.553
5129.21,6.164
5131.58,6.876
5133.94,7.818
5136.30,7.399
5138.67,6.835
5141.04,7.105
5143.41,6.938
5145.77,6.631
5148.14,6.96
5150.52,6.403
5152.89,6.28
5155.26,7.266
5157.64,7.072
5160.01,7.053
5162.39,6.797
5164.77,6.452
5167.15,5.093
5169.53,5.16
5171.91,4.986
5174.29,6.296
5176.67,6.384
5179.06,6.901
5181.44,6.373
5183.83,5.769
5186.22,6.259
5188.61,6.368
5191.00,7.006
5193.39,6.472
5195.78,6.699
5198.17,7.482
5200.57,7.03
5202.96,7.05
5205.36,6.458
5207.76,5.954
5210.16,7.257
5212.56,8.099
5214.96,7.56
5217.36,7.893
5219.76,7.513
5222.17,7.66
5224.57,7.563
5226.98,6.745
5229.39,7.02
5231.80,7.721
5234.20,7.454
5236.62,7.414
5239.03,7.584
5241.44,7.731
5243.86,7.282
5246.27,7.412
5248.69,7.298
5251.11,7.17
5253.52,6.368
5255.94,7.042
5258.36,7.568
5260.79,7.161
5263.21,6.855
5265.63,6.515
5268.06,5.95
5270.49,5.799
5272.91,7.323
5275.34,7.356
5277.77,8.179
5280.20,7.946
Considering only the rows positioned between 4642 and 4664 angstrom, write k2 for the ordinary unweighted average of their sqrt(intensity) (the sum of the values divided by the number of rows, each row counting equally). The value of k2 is 2.57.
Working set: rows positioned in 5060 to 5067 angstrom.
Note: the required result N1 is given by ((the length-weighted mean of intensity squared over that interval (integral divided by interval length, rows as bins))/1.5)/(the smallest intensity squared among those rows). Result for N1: 0.72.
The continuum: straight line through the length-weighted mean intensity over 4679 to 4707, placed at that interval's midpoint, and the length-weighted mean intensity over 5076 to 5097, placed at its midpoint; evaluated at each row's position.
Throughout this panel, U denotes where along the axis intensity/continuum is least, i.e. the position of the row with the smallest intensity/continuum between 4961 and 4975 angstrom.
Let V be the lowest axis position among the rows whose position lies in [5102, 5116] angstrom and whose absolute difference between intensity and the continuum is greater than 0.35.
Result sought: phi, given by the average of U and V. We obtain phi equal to 5034.9 angstrom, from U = 4966.50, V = 5103.30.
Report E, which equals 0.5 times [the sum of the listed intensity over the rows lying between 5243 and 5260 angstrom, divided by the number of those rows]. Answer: 3.58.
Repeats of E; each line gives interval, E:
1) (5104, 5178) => 3.38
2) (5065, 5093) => 3.48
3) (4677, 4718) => 3.41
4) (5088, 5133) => 3.53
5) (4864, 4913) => 3.58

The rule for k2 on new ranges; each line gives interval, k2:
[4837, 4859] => 2.65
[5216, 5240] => 2.73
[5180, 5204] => 2.58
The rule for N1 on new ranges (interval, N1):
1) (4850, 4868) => 0.76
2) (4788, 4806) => 0.81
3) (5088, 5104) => 0.77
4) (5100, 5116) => 0.84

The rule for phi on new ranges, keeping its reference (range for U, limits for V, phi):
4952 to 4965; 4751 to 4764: 4855.7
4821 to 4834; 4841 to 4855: 4834.5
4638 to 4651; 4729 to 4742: 4684.6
